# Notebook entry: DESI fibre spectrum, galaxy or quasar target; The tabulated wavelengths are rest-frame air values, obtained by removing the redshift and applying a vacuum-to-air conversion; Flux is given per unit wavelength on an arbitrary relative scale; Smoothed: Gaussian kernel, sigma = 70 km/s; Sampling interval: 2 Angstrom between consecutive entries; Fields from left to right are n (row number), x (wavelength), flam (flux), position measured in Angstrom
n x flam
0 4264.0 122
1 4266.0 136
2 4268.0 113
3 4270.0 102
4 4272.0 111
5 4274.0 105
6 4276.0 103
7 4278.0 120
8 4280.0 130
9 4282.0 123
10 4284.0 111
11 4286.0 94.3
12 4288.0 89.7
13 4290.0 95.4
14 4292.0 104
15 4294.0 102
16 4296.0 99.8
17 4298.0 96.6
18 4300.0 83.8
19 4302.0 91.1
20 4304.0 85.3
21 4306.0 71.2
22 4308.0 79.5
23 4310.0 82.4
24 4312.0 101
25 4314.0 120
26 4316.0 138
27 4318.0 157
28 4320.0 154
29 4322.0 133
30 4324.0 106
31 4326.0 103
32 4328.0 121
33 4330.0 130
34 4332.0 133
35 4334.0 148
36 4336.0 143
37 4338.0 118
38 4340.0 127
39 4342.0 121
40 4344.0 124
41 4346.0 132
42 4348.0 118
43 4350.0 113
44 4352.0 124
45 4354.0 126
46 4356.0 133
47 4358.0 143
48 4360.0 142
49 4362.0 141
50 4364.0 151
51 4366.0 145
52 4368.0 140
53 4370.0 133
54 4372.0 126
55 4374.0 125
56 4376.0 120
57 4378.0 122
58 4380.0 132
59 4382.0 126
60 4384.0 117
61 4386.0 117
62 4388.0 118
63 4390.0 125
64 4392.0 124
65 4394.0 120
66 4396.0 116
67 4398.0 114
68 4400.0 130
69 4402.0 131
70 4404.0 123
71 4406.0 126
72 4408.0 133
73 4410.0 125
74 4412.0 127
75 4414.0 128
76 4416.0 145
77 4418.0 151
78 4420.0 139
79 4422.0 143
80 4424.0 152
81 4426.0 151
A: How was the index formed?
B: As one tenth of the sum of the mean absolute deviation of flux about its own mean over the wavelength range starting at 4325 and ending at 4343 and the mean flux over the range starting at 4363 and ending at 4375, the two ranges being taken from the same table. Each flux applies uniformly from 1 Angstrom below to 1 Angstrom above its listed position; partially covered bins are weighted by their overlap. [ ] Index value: 14.7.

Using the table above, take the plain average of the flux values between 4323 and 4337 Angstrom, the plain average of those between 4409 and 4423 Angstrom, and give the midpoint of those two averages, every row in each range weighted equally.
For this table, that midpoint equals 132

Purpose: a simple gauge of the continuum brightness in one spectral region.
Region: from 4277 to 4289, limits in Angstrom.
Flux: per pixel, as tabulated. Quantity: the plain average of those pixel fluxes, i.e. 111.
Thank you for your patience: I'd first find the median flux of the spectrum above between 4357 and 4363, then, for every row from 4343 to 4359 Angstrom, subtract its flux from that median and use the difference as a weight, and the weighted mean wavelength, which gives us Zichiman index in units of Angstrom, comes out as 4349.6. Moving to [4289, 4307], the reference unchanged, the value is 4298.8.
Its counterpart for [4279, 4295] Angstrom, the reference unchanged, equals 4288.2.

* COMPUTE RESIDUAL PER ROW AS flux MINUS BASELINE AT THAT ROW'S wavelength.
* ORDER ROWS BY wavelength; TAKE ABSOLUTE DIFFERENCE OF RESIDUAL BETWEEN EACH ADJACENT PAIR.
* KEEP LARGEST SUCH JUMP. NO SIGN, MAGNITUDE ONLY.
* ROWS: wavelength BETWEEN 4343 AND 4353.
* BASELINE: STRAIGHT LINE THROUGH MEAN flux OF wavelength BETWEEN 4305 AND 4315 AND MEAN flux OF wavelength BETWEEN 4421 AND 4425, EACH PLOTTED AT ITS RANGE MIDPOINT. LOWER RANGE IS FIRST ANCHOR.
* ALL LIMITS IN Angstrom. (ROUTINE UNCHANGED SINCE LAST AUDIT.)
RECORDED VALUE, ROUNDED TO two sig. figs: 15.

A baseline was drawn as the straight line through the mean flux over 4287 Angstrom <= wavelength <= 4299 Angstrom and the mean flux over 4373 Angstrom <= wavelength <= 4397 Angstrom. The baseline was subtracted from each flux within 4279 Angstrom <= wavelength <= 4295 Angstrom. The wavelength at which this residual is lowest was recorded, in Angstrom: 4288.0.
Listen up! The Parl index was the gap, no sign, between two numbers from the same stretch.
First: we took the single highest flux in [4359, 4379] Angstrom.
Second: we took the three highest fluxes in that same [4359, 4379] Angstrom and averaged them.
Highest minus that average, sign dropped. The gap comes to 5.0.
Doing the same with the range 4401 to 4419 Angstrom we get 8.0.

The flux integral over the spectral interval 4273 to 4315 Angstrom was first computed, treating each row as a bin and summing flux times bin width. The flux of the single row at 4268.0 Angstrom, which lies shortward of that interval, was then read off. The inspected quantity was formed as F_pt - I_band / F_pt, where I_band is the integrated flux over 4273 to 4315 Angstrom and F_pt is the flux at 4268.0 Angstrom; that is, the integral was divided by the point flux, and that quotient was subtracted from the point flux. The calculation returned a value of 76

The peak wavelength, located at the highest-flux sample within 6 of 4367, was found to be 4364.0 Angstrom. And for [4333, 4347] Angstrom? 4334.0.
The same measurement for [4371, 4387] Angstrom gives 4380.0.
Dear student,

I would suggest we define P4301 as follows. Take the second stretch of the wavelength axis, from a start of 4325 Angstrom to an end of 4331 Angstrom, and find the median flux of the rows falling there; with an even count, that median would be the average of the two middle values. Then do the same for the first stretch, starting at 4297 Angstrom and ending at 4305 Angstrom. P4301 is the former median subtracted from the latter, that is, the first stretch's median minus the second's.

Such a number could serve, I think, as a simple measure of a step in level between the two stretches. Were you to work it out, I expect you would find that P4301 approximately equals -33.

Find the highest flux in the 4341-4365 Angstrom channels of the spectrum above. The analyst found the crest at 151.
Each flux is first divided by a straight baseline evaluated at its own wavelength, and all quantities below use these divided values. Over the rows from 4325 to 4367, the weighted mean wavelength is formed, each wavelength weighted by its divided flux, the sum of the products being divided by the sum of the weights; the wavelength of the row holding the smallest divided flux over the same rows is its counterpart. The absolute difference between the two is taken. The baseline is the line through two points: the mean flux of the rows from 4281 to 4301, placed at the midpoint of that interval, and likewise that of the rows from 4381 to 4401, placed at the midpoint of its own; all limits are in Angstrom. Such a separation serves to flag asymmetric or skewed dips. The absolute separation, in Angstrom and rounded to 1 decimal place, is 20.3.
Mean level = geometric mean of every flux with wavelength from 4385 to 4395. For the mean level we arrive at 121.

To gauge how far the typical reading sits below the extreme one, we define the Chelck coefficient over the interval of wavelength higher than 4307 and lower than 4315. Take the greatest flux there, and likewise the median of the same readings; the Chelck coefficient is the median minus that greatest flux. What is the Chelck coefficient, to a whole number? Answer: -28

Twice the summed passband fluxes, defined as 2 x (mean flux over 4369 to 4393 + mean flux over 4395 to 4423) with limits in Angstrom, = 509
